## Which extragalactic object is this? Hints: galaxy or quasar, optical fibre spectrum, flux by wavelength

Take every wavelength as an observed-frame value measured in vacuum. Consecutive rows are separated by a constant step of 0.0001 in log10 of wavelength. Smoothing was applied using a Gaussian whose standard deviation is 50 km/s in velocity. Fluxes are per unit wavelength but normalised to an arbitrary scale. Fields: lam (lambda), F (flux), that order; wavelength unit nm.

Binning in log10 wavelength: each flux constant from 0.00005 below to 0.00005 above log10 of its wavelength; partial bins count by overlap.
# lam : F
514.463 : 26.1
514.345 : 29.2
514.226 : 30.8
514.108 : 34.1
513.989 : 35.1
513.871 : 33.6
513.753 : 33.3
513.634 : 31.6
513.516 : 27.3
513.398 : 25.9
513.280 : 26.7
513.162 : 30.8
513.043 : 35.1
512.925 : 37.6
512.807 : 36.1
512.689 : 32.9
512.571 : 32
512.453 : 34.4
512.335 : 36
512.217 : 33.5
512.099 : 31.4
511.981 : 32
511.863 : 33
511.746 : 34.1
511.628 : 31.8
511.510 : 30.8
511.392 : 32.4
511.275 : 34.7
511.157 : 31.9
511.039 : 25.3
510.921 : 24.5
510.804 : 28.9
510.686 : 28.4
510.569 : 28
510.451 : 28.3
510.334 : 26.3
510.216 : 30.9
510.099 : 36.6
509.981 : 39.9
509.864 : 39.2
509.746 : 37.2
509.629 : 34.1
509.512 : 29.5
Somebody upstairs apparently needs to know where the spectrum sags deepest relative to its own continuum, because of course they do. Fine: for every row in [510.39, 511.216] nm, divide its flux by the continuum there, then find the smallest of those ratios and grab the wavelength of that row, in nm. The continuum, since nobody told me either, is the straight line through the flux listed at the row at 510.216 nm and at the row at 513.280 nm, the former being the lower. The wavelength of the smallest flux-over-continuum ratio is 510.921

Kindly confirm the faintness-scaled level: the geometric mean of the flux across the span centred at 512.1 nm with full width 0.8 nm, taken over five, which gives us 6.7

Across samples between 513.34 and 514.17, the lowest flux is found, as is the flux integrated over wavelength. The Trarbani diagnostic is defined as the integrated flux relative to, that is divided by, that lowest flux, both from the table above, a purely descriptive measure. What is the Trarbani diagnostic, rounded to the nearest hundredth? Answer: 1.01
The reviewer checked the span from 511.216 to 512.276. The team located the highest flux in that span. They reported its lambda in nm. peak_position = 511.275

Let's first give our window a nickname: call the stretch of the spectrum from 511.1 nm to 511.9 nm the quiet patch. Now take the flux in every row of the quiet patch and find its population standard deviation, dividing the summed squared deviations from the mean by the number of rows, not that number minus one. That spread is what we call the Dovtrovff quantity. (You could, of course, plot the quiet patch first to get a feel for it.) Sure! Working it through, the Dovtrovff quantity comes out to 1.3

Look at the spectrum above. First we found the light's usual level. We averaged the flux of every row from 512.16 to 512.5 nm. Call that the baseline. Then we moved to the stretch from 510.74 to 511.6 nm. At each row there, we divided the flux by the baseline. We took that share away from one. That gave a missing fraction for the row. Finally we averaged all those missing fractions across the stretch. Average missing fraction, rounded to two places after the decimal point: 0.14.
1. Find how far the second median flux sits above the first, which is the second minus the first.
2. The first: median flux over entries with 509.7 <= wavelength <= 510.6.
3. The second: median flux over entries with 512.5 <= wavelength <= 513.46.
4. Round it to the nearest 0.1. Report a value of -1.3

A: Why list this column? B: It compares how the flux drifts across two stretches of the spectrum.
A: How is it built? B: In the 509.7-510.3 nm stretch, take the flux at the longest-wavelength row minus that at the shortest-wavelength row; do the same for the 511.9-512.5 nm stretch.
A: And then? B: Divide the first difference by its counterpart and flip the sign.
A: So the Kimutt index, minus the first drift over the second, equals 2.6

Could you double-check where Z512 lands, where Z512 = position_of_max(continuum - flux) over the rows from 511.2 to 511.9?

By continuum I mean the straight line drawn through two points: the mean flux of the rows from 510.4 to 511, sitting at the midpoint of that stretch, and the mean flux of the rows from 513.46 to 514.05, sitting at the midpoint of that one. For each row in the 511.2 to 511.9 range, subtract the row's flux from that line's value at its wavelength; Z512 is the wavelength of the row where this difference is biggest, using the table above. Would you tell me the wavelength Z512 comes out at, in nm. 511.510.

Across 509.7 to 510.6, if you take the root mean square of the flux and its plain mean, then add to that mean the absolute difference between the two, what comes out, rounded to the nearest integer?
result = 34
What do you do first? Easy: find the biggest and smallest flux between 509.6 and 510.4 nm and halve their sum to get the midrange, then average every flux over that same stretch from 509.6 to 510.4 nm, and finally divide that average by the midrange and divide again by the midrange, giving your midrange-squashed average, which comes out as 0.0318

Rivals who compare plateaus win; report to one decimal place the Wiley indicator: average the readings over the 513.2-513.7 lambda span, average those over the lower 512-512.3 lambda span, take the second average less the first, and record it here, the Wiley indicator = 4.6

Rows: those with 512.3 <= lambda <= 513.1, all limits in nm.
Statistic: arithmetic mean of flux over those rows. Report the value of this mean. 34.9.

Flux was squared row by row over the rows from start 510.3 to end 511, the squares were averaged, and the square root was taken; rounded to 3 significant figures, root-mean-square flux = 27.4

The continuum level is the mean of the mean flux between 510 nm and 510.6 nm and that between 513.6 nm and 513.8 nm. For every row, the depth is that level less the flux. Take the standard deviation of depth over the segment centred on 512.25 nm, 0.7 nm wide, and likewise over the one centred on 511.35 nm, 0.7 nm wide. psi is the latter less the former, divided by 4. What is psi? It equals 0.3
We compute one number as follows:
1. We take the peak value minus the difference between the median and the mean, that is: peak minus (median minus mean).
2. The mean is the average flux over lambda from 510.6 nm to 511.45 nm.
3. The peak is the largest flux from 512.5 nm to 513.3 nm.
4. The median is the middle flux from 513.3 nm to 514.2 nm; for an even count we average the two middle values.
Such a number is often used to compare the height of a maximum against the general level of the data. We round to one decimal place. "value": 33.7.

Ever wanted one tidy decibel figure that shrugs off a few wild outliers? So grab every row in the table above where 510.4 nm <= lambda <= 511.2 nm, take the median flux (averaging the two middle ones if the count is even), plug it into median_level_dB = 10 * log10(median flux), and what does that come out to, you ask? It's 14.5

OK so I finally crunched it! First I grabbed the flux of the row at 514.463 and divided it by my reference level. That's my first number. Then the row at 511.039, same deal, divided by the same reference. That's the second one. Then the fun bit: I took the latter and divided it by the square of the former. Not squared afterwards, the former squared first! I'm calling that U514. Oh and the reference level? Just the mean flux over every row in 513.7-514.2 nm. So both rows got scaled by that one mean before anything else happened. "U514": 1.26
